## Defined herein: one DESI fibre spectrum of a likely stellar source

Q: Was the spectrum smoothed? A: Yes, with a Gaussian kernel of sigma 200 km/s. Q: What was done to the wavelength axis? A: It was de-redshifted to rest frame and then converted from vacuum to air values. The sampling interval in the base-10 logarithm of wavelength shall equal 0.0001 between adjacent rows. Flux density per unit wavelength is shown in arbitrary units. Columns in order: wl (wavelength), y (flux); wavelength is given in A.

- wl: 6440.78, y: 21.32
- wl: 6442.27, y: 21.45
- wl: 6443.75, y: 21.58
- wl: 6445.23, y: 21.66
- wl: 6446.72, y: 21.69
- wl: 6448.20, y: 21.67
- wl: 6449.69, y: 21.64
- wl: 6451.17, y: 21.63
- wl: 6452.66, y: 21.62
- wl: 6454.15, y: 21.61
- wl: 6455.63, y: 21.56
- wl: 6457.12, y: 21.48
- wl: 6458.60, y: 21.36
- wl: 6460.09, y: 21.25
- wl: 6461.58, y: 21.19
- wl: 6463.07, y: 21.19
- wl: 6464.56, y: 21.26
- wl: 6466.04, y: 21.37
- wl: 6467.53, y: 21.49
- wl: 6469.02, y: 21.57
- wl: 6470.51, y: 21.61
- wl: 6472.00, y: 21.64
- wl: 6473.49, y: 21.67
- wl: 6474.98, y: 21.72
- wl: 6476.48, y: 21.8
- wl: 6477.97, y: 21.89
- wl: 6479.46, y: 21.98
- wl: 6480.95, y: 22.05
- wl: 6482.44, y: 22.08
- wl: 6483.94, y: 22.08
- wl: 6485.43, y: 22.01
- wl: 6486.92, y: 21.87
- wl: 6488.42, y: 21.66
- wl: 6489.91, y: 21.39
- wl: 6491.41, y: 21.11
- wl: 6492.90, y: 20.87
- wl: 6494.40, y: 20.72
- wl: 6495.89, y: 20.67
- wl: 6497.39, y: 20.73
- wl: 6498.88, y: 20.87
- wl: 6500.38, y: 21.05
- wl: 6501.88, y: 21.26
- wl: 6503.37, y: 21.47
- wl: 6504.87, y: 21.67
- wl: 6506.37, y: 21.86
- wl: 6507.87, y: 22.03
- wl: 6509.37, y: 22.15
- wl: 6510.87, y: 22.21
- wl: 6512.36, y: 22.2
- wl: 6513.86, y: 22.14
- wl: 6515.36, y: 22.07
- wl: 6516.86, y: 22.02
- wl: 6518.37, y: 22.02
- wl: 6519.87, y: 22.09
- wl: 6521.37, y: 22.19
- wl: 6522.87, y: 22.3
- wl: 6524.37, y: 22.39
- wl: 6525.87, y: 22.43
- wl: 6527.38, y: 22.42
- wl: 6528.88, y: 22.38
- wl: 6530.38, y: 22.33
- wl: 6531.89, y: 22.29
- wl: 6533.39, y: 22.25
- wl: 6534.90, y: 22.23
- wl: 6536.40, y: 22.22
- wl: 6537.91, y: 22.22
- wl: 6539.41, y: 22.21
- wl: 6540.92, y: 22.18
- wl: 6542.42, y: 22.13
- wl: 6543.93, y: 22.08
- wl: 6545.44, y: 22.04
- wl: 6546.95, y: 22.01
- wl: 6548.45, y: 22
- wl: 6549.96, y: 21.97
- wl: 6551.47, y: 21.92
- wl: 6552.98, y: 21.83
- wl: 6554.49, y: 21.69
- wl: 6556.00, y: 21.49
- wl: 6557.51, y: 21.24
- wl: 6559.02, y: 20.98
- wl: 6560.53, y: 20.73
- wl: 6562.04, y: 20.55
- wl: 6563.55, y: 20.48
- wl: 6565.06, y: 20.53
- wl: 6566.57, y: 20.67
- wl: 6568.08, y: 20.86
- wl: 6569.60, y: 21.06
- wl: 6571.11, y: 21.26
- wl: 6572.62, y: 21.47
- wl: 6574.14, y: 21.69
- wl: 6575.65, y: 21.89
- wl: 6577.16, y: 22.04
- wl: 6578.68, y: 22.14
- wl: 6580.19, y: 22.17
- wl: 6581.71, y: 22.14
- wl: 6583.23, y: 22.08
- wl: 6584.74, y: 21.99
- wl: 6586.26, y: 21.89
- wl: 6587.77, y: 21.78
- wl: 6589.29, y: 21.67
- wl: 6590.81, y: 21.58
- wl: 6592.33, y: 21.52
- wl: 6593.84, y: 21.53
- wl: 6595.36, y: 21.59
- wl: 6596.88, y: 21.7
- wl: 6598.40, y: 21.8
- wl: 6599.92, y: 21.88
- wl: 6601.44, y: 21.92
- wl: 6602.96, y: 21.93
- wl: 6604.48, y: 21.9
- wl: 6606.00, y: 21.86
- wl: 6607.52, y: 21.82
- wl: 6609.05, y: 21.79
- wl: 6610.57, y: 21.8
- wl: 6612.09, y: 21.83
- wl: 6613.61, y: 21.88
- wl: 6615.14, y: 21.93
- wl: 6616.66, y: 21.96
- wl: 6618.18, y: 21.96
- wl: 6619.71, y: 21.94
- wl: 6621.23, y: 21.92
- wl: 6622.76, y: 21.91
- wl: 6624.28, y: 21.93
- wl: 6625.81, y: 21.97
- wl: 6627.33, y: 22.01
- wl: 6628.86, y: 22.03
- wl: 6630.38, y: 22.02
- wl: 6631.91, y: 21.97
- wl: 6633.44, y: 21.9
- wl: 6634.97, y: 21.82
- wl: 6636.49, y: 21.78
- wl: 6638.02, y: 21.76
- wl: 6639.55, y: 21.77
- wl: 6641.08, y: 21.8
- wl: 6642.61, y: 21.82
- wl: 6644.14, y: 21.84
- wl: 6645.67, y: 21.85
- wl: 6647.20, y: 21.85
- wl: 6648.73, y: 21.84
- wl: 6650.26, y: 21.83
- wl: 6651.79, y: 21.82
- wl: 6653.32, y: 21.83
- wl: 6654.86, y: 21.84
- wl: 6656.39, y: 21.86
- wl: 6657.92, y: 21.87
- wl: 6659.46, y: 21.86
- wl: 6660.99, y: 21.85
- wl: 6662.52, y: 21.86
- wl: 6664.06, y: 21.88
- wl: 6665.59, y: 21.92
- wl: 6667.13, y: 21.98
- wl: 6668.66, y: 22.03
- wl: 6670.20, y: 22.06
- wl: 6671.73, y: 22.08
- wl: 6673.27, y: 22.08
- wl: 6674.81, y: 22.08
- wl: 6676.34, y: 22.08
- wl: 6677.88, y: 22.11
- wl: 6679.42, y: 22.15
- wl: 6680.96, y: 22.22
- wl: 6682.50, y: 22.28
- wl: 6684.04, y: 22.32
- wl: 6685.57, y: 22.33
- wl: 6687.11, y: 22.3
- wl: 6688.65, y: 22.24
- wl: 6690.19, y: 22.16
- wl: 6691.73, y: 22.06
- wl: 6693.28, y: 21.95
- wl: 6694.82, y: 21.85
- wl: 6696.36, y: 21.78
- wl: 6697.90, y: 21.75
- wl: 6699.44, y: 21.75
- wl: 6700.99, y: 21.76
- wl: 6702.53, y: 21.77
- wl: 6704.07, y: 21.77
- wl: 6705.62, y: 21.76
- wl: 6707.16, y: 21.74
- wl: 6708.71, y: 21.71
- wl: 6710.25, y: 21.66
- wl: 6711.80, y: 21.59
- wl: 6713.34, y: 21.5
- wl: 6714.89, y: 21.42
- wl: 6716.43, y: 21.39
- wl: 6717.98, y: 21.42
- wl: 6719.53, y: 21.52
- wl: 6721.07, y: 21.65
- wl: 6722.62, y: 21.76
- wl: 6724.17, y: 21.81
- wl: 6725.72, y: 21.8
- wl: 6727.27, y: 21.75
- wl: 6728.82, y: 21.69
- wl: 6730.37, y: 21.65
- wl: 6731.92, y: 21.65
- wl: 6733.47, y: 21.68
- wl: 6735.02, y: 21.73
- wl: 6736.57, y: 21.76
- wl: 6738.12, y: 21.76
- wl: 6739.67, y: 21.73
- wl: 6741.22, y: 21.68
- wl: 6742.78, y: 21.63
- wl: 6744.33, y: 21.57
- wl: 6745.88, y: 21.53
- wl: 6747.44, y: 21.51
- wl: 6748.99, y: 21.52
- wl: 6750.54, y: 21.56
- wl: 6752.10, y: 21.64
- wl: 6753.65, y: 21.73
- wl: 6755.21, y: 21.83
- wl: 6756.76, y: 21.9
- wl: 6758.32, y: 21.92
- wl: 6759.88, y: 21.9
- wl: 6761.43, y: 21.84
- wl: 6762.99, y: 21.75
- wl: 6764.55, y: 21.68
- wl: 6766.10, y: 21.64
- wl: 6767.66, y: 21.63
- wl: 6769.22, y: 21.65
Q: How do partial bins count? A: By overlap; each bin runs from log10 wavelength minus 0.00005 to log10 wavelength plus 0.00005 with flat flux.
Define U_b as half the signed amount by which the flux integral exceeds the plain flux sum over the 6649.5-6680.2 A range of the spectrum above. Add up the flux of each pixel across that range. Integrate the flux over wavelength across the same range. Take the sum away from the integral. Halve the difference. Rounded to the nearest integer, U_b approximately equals 117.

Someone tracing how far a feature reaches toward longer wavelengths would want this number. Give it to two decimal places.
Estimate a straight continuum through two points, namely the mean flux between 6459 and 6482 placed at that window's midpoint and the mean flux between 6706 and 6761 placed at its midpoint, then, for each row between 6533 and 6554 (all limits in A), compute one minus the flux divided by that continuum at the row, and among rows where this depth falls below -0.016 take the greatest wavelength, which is 6549.96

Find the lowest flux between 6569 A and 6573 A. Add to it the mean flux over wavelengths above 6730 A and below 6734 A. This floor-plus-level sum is 42.72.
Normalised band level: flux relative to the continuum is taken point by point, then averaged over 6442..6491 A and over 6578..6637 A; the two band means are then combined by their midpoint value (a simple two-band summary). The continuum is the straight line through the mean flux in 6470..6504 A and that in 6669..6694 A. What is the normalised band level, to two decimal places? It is 1.00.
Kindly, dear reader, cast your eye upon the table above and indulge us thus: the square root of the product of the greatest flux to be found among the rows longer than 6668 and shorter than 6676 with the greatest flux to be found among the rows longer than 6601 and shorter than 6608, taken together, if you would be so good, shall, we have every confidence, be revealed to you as 22.0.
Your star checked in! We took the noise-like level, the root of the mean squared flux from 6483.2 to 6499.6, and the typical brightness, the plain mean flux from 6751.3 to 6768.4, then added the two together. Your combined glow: 43.0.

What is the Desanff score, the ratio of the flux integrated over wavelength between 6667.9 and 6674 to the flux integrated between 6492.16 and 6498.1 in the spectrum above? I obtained 1.092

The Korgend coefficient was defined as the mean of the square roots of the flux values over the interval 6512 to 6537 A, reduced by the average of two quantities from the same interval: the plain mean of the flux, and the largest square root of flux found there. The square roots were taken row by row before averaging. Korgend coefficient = -8.77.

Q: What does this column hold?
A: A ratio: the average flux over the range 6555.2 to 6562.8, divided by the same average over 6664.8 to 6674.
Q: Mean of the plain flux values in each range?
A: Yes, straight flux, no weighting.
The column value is 0.95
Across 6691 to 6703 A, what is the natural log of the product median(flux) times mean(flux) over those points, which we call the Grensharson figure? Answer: 6.16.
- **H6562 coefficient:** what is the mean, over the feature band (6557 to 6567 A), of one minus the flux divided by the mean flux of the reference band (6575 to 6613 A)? 0.051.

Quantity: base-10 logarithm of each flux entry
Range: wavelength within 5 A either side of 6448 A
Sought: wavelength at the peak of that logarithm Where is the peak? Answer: 6446.72 A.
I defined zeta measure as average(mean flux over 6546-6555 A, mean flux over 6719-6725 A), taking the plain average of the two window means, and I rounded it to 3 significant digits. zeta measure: 21.8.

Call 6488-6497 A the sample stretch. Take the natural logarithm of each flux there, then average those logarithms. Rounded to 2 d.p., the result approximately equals 3.05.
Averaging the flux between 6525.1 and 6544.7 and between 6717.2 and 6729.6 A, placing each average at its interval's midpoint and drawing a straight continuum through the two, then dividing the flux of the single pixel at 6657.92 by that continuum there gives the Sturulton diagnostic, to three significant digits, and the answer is 1.00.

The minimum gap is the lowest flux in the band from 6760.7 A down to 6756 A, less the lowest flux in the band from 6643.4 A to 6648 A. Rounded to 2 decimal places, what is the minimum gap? 0.06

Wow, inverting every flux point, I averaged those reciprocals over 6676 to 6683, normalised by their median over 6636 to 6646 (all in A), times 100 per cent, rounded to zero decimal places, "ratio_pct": 98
